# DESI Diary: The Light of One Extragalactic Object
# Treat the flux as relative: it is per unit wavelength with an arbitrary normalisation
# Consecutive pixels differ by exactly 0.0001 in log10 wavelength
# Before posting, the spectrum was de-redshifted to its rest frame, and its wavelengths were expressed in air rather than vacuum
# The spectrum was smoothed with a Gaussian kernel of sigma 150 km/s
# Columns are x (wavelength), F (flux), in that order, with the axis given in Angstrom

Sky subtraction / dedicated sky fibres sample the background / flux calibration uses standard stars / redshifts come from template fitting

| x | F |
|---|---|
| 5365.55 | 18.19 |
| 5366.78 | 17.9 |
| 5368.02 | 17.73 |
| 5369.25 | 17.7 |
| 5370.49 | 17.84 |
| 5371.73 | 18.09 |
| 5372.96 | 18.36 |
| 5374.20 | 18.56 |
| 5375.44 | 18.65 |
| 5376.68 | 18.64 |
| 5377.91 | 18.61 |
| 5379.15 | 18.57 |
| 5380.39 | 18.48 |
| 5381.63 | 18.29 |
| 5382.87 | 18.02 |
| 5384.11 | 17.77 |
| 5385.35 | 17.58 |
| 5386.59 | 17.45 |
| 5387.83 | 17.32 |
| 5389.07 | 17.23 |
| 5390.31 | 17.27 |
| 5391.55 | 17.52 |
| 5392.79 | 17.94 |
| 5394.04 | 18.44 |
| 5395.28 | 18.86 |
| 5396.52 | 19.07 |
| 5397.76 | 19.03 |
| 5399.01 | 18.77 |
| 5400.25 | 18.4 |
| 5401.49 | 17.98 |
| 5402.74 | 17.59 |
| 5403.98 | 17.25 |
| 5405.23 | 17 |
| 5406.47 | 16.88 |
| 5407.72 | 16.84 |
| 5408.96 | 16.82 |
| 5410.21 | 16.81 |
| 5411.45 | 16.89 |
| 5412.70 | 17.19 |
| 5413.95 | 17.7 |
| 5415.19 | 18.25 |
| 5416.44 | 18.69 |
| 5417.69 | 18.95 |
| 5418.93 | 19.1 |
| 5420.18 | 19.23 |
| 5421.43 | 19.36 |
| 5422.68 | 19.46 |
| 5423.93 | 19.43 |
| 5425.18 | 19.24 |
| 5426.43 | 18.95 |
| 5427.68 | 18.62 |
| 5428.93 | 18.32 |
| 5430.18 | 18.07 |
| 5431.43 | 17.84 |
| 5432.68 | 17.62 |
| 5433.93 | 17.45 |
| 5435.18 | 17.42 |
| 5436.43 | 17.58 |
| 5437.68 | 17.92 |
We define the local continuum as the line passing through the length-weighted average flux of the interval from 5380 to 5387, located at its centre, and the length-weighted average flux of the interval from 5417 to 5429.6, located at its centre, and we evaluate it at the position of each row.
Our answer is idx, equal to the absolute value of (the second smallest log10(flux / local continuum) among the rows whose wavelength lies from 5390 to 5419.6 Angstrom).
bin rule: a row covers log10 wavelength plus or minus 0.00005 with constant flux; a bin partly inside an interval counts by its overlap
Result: 0.045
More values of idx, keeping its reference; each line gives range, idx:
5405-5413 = 0.045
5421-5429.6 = 0.013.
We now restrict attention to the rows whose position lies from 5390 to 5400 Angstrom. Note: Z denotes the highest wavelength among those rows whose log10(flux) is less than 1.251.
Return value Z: 5391.55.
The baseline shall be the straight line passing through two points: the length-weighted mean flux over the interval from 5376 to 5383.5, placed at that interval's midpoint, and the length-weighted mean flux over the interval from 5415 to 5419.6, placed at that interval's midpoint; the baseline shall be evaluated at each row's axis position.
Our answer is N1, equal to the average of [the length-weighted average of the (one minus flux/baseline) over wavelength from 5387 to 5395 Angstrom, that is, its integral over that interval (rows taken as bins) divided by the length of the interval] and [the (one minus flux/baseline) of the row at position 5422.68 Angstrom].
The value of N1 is 0.008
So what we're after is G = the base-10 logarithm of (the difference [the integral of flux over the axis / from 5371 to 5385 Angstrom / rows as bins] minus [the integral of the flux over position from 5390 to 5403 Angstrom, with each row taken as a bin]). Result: 1.28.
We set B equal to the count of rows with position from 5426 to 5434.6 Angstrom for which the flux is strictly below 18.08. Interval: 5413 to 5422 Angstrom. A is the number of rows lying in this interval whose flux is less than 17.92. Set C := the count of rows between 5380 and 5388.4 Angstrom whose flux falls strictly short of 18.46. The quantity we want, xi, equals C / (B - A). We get 2.0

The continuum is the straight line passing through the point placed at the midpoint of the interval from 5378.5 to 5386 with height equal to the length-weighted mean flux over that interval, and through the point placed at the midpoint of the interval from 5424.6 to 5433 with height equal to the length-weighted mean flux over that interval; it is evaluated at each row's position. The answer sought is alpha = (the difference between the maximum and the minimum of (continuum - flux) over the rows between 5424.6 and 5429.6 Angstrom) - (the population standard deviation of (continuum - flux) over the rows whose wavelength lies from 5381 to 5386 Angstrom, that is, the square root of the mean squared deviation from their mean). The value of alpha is 0.7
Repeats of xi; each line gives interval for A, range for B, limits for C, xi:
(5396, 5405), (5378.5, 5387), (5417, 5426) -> 0.0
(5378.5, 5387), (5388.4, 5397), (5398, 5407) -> 6.0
